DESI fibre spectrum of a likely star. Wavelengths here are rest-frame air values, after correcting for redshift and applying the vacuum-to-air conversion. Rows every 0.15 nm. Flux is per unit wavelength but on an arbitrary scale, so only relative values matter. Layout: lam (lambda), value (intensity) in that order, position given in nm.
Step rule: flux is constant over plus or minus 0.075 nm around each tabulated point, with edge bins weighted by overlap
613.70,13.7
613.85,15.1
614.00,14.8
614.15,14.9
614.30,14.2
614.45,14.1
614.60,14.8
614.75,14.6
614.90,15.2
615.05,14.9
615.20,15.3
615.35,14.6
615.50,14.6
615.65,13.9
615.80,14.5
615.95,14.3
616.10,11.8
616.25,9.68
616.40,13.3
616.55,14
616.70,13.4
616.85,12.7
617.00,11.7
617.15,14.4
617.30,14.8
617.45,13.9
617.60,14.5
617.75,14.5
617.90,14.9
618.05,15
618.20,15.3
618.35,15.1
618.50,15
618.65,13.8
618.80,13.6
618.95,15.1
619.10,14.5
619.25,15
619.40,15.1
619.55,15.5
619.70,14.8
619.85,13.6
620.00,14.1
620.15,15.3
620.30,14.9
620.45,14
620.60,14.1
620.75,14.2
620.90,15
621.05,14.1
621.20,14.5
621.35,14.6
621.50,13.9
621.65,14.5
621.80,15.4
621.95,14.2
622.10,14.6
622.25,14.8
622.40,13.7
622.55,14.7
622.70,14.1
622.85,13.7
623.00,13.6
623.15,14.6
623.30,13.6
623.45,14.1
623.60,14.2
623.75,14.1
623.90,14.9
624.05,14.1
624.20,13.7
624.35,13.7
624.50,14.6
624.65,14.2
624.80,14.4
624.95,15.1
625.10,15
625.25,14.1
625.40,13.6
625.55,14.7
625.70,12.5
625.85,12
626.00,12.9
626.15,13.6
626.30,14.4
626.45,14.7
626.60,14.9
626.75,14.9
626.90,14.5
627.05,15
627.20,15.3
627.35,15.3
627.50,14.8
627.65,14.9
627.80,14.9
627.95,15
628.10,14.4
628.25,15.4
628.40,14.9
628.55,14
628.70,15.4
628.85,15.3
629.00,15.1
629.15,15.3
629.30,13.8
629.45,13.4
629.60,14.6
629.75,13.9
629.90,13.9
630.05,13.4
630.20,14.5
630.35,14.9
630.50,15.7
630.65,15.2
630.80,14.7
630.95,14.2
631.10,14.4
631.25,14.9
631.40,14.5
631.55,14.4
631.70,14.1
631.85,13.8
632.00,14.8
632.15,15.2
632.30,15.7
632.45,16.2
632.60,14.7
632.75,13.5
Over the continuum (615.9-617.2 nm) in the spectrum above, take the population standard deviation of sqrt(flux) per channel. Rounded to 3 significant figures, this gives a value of 0.208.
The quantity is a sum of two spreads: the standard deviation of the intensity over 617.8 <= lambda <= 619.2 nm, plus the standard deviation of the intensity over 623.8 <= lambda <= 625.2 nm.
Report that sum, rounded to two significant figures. 1.1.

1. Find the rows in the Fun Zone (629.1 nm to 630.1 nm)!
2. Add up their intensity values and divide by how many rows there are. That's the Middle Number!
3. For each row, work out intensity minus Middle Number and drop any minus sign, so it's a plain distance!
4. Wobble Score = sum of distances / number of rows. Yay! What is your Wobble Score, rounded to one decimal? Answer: 0.5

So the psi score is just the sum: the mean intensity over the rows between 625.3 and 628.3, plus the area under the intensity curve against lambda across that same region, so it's 57.5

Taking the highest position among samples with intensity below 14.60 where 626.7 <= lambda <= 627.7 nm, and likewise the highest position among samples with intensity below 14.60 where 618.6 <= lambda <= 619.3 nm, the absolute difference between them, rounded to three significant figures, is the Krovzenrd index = 7.80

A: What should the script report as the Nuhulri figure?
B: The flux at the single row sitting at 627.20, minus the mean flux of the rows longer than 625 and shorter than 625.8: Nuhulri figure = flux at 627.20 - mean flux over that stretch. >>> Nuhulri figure 1.3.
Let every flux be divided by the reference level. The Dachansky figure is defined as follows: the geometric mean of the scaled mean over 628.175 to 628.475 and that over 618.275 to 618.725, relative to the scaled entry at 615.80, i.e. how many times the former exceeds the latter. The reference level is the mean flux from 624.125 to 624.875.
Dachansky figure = 1.03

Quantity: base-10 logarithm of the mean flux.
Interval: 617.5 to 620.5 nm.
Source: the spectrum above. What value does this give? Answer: 1.167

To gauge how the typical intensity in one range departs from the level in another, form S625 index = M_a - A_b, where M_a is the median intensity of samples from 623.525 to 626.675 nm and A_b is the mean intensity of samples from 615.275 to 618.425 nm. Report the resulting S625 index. 0.3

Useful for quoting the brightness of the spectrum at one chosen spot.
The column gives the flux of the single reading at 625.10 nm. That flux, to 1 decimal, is 15.0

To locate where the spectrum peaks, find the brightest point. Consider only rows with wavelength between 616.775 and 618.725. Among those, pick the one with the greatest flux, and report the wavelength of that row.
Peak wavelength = 618.20 nm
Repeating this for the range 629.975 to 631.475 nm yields 630.50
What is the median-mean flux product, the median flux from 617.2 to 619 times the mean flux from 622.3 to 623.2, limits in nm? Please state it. 209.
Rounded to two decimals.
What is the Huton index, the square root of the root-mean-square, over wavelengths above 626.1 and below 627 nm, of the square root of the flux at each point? 1.95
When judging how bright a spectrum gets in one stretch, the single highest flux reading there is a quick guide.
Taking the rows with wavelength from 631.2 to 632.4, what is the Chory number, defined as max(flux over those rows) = 15.7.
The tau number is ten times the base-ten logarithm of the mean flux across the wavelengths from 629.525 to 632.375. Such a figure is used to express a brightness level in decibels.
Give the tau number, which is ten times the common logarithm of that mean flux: 11.6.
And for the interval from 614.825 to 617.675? 11.4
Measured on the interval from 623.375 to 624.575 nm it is 11.5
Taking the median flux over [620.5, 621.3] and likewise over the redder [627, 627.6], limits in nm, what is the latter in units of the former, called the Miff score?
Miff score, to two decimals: 1.07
